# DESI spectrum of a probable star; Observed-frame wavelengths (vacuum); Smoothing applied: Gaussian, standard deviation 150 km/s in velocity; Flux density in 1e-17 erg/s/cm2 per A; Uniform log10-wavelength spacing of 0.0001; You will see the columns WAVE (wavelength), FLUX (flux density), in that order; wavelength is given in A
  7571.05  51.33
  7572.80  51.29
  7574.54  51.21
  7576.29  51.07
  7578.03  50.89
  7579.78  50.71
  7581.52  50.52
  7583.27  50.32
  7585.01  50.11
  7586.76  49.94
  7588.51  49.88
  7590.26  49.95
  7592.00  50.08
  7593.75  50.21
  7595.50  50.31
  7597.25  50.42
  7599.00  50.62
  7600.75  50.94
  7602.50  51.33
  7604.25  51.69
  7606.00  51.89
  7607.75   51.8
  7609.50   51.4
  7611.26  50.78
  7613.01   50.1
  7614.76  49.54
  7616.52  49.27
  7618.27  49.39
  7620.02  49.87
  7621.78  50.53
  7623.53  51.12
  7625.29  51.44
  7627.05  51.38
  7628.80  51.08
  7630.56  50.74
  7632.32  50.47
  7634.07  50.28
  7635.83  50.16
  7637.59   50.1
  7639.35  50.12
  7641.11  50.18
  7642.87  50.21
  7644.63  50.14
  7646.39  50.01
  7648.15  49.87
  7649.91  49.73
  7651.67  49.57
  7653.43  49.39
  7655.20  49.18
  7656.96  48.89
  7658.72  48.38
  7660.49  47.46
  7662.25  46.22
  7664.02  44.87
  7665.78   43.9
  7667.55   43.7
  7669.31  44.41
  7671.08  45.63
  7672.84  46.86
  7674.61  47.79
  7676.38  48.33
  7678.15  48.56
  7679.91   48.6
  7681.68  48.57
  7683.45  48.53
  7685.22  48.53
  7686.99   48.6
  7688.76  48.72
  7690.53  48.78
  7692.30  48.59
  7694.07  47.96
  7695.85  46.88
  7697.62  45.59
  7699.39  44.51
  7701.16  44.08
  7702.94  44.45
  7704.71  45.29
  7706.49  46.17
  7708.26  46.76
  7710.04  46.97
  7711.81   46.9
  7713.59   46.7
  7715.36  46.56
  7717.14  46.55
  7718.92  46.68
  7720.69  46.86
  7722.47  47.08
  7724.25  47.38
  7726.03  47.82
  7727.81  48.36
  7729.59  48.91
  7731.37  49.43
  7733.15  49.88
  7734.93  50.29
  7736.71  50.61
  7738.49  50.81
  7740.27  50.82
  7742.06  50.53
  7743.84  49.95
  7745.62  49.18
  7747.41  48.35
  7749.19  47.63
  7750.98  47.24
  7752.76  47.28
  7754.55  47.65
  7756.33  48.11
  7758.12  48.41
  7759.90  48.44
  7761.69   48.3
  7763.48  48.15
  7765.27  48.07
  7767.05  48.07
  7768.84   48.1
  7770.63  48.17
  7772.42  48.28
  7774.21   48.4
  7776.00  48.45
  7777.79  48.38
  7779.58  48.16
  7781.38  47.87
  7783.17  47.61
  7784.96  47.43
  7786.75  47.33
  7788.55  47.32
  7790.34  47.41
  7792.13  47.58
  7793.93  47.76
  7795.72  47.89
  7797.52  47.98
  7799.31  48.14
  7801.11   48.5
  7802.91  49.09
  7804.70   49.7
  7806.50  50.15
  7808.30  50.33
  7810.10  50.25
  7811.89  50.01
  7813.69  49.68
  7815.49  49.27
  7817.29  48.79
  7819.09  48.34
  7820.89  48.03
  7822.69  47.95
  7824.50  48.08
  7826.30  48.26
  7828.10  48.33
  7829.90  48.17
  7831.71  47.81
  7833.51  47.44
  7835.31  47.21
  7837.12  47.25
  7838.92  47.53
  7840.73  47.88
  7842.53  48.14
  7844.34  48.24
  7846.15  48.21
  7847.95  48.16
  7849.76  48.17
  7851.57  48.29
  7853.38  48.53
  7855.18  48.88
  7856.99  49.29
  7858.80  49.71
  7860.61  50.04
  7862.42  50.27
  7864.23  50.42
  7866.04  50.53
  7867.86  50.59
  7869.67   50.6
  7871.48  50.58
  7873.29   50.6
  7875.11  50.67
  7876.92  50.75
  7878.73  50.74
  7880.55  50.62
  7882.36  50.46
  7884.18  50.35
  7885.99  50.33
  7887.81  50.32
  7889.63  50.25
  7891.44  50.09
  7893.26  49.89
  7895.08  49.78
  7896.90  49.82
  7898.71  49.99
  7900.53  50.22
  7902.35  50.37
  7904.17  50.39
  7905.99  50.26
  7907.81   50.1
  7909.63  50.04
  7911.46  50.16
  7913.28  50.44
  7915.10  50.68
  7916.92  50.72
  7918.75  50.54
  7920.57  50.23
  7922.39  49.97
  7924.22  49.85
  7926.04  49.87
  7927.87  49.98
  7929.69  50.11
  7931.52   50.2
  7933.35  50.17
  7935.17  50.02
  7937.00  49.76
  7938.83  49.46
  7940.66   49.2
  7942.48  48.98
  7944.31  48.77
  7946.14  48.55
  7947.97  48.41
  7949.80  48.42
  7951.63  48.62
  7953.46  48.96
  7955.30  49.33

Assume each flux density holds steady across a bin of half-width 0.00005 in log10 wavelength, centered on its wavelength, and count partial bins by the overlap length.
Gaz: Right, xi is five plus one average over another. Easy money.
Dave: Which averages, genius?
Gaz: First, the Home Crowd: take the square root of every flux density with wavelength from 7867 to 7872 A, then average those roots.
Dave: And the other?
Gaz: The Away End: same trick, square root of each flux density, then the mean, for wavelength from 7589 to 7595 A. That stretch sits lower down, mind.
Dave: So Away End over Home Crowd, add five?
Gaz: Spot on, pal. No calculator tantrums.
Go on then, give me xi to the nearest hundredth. 5.99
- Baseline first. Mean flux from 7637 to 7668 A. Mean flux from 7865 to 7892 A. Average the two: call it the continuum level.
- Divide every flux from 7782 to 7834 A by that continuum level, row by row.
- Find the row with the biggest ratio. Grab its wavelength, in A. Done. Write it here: 7808.30 A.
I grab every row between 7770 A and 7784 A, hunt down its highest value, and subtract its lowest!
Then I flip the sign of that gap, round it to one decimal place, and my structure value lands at -0.8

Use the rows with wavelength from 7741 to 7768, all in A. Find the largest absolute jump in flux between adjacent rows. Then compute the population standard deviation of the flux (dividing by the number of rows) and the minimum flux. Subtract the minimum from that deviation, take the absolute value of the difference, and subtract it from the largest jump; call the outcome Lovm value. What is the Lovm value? -46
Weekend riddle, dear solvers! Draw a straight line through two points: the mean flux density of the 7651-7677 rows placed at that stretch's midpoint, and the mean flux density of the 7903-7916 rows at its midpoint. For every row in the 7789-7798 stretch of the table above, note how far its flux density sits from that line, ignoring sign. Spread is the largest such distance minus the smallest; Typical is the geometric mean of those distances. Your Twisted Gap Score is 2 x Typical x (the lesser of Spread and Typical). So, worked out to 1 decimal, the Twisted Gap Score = 0.9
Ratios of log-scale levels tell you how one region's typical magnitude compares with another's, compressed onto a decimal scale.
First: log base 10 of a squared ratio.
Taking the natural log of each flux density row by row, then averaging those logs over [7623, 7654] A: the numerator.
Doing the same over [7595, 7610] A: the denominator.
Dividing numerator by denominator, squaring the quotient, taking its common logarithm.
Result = -0.004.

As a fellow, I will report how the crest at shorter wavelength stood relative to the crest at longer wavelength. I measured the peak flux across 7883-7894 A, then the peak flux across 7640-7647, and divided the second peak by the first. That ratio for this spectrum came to 1.00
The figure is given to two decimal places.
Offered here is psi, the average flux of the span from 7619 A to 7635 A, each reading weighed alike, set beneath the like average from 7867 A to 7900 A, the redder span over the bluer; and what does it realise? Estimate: 0.99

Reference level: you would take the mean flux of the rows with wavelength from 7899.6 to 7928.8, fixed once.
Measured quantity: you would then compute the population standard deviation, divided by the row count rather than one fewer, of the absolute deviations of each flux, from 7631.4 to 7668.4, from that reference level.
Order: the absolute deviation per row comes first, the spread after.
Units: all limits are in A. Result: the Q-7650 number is 2.1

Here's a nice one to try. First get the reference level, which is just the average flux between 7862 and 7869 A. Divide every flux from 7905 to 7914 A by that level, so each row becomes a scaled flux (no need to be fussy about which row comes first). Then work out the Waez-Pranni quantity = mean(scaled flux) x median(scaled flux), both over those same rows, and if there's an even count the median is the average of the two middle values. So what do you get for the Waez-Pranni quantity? 0.989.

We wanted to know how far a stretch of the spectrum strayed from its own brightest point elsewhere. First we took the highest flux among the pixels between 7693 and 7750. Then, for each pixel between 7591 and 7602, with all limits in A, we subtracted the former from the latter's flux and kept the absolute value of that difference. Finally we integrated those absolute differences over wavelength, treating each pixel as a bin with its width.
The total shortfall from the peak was 5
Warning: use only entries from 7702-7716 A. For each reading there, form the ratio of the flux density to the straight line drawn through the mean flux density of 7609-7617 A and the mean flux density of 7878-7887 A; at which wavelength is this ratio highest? 7710.04 A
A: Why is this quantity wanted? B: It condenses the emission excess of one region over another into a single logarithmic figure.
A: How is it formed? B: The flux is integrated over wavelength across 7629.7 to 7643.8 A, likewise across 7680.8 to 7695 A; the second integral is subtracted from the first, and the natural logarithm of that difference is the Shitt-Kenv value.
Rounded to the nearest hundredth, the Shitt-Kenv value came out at 3.00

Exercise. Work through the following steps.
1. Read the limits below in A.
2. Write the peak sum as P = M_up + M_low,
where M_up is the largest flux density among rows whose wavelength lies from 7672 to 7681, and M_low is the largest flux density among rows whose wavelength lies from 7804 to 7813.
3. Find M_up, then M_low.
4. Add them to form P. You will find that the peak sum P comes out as 98.9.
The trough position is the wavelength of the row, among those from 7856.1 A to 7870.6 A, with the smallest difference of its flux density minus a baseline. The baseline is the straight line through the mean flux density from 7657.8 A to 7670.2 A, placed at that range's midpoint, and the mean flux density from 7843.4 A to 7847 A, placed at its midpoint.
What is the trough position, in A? 7856.99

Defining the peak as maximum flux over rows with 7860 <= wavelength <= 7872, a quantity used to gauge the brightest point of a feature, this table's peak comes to 50.6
